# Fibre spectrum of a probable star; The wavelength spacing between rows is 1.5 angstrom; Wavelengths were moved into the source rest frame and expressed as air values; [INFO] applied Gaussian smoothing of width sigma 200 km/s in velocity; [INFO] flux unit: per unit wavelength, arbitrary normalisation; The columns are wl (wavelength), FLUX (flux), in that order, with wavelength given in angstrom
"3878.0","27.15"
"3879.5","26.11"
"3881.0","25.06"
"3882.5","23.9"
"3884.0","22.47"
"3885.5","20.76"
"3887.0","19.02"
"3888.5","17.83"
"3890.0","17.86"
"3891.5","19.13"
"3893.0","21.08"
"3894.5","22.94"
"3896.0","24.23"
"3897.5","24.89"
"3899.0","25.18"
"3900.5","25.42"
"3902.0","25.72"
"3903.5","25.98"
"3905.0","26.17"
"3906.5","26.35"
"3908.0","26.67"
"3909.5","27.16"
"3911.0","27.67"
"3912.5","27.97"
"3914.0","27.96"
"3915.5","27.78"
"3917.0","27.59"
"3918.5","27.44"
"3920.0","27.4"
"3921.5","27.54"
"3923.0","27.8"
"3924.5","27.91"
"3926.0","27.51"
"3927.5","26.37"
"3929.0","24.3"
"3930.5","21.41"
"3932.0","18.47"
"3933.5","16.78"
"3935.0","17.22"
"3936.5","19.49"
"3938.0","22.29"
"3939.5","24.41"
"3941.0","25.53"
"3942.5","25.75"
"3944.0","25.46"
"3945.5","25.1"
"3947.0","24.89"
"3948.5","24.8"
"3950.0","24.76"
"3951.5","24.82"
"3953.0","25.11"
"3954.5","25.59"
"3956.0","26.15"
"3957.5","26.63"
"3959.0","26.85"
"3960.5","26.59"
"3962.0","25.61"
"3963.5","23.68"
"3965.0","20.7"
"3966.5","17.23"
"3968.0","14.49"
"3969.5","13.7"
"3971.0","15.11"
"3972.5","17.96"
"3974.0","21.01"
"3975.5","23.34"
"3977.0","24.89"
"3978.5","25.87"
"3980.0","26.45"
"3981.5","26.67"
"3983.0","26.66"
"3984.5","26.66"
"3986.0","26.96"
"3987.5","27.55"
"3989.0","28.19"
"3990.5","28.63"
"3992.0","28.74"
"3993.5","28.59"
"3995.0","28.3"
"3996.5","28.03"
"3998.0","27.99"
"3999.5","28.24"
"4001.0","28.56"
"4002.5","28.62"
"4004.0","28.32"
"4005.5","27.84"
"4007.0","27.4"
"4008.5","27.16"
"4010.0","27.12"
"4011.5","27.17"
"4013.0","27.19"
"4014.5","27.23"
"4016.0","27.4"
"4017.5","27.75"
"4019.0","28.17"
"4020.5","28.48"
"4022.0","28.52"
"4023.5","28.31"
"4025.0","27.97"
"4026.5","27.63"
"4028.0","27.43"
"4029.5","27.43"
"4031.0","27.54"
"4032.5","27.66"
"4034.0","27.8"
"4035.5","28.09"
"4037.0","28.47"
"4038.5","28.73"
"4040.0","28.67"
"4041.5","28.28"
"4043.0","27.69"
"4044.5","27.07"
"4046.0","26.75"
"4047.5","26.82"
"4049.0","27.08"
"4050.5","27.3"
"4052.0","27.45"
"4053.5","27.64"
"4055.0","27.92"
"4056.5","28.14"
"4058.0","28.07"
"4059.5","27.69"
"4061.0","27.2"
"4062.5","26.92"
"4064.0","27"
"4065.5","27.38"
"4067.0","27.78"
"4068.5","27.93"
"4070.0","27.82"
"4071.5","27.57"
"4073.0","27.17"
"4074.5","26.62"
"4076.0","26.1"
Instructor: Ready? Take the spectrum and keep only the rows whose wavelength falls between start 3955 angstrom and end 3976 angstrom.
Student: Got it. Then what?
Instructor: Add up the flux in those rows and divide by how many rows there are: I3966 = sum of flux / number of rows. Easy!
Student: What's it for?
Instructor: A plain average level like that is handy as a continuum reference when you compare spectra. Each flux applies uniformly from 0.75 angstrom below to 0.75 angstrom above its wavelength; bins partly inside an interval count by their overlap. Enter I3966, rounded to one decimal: 21.4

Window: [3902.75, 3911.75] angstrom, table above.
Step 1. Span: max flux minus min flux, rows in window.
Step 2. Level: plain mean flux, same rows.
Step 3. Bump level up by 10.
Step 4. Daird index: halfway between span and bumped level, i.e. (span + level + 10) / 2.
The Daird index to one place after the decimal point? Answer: 19.2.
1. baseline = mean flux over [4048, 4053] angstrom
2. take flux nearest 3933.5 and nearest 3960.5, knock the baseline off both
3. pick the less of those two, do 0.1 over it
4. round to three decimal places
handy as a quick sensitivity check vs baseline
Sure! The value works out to -0.010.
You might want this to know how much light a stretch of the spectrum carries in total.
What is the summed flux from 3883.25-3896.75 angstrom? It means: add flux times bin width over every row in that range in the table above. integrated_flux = 278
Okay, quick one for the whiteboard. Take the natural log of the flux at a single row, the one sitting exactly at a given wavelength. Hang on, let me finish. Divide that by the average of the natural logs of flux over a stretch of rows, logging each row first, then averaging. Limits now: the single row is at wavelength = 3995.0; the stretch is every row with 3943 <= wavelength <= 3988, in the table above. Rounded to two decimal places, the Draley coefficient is 1.06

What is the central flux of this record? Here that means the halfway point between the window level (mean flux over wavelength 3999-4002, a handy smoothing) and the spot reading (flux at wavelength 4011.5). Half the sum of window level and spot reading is 27.8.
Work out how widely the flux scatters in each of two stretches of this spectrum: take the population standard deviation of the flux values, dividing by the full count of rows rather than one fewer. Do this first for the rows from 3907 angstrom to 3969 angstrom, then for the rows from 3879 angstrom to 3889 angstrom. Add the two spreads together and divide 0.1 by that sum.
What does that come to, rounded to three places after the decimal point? 0.016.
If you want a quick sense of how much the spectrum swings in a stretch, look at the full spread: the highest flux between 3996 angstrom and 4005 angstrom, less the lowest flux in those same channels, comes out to 0.6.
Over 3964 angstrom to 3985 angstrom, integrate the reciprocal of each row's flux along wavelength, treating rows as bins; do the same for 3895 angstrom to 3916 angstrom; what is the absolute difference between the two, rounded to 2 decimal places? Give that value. 0.24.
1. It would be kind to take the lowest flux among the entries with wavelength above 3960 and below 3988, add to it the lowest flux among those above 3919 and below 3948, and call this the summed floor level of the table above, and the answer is 30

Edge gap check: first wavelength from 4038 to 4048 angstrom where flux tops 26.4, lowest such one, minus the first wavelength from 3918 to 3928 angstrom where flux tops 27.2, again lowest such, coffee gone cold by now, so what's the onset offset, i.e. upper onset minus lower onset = 120.0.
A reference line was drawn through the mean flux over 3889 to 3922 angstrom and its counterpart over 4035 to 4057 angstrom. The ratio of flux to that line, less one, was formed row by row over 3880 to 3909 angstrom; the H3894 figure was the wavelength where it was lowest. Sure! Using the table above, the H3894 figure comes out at 3888.5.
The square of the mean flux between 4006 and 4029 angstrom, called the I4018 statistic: 765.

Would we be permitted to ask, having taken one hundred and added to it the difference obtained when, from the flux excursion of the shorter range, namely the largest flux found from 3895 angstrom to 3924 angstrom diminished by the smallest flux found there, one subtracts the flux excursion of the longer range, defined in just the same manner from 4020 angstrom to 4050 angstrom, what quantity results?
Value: 102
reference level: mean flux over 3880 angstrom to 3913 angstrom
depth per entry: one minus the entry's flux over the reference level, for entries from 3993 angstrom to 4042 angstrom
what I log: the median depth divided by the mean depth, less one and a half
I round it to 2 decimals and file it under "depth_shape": -0.49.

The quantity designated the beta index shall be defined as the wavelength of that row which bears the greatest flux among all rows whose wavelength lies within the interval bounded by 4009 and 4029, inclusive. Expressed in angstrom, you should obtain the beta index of 4022.0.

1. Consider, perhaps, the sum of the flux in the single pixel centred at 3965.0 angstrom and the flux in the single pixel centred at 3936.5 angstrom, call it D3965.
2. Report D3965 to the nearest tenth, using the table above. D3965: 40.2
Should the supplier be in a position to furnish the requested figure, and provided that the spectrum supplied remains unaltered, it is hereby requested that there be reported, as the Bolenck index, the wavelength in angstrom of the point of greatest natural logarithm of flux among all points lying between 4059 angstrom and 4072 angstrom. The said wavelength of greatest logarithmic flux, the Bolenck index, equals 4068.5 angstrom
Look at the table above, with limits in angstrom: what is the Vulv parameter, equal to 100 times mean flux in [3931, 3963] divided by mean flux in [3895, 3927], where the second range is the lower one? 89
